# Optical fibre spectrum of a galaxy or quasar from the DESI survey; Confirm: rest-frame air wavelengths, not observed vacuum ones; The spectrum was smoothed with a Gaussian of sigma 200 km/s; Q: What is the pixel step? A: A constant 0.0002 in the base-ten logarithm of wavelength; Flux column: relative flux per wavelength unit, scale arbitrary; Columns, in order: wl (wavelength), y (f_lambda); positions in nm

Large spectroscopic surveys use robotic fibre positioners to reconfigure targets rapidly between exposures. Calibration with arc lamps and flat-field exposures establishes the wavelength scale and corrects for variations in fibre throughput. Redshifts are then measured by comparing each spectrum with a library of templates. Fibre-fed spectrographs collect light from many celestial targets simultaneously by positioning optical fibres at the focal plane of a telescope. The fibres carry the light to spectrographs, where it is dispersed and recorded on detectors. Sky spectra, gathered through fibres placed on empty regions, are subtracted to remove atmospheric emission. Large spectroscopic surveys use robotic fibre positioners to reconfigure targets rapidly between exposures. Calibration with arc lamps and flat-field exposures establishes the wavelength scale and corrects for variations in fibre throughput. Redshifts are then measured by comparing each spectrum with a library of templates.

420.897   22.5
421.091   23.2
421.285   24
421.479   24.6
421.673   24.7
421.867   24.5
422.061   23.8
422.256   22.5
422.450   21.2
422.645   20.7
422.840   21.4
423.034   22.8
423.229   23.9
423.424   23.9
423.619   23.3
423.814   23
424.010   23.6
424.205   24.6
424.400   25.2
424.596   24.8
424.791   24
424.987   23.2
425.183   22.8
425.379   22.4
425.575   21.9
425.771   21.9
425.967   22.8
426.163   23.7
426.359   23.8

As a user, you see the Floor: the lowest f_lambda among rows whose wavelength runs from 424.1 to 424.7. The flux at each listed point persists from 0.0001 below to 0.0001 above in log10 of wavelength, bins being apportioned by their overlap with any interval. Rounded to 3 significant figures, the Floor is 24.6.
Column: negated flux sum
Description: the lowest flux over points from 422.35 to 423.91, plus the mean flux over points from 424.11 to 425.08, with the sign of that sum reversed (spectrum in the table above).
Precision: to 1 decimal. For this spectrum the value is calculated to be -45.1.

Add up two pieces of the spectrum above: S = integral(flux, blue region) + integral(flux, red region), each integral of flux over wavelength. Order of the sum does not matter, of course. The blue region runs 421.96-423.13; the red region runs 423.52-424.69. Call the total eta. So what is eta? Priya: 54.0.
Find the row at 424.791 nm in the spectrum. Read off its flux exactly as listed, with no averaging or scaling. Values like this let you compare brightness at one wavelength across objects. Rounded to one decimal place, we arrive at 24.0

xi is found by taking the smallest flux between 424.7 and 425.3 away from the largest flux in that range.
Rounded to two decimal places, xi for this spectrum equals 1.20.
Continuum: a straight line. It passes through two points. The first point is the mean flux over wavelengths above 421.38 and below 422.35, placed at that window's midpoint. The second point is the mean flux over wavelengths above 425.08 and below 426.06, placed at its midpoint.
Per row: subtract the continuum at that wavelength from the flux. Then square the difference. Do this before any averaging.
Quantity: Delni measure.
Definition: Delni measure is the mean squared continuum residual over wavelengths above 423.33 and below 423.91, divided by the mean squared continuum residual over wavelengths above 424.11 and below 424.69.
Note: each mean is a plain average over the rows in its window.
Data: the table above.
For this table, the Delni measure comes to 0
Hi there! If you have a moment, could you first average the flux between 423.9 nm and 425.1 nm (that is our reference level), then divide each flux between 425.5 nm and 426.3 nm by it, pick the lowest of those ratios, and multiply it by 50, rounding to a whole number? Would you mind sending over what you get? 45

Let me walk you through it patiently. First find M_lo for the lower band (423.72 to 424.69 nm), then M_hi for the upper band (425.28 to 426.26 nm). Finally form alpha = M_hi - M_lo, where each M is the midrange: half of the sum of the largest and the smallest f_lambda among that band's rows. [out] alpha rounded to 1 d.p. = -1.3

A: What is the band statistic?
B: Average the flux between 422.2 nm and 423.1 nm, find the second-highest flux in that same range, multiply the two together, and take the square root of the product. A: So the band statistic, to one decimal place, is 22.1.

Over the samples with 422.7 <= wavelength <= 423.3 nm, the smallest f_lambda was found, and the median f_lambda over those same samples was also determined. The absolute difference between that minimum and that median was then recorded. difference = 1.4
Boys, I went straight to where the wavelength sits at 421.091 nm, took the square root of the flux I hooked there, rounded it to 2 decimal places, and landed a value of 4.82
